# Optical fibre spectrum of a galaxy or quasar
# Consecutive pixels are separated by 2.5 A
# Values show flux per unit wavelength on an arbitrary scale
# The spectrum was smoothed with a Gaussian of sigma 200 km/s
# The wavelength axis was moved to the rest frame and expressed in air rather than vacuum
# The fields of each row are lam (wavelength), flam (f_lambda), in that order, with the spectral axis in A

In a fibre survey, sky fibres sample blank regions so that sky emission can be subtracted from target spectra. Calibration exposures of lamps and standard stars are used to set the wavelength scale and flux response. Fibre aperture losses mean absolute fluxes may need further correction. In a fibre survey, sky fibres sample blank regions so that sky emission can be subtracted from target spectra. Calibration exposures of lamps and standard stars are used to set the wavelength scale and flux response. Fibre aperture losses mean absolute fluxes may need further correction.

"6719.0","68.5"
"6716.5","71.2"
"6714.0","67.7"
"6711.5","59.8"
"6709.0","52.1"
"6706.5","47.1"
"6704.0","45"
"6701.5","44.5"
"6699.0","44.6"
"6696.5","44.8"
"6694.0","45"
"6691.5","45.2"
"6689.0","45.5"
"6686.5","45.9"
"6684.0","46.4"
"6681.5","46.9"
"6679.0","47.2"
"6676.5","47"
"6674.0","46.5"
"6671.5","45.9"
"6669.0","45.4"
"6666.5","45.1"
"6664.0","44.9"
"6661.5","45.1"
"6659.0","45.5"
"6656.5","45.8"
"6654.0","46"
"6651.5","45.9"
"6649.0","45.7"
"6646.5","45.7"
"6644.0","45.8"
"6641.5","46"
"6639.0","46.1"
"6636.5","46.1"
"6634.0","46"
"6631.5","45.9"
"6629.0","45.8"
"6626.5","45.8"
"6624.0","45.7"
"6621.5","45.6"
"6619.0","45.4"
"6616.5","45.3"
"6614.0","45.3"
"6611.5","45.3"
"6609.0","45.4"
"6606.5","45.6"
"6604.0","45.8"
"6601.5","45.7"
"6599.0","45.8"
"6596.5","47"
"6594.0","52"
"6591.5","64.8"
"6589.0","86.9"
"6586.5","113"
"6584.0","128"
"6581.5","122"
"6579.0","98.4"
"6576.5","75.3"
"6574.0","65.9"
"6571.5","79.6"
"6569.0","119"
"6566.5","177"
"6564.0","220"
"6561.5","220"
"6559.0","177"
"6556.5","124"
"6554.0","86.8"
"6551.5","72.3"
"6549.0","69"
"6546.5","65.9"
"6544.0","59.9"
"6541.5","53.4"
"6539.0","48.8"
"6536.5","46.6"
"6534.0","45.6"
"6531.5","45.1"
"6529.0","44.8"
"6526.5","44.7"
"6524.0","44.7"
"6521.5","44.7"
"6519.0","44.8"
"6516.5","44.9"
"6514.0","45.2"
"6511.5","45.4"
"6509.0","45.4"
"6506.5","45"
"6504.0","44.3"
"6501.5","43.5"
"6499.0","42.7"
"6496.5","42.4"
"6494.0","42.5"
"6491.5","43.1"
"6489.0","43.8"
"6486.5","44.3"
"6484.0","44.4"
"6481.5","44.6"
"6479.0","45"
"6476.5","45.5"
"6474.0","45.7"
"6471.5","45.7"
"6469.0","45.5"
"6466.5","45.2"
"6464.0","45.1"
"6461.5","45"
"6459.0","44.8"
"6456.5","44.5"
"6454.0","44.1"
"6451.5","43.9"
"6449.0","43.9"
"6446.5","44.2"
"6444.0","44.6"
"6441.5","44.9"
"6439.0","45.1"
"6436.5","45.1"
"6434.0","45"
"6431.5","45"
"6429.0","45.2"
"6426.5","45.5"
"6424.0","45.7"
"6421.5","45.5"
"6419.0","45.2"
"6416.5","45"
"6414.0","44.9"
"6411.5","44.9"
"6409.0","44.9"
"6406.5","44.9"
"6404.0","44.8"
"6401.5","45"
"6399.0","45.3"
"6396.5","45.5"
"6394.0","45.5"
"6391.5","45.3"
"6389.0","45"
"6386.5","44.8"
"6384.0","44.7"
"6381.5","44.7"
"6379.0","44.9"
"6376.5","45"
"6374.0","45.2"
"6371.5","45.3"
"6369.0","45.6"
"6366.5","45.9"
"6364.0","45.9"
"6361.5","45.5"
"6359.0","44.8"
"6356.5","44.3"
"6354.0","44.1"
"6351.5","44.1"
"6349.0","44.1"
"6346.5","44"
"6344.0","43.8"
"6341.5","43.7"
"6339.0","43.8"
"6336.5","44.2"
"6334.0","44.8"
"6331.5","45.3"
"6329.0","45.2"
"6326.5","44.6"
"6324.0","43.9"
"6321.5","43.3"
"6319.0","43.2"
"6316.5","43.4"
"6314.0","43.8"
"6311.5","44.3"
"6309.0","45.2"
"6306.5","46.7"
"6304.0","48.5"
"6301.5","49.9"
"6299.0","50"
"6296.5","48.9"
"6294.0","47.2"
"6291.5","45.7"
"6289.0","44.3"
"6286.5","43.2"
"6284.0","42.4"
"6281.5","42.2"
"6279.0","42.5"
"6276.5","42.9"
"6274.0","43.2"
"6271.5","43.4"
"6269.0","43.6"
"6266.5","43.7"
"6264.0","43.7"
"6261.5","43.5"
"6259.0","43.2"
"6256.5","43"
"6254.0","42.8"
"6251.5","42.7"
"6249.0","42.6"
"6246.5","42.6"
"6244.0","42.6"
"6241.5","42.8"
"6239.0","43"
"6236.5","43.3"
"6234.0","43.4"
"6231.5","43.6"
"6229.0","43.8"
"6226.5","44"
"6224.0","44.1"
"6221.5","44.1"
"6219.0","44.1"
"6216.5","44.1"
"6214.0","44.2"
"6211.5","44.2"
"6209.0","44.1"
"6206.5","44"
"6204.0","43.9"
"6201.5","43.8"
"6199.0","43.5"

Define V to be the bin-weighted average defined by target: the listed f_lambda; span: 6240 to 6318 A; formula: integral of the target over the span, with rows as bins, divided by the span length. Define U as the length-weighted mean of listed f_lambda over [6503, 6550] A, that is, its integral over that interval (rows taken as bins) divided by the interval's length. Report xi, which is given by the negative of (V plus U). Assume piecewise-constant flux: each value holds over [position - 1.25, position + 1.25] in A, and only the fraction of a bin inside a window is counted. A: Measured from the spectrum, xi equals -93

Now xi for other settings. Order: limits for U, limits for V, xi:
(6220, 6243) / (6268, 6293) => -87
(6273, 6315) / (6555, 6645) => -124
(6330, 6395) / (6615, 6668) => -90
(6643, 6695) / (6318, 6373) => -90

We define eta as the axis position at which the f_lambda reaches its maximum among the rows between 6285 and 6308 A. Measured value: 6299.0 A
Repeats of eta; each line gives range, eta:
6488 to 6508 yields 6506.5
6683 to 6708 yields 6706.5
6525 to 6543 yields 6541.5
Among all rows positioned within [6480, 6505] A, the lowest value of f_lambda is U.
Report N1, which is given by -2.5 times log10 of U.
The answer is -4.07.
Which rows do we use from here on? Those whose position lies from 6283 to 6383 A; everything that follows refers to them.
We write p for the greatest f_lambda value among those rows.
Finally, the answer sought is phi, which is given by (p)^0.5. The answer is 7.07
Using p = 50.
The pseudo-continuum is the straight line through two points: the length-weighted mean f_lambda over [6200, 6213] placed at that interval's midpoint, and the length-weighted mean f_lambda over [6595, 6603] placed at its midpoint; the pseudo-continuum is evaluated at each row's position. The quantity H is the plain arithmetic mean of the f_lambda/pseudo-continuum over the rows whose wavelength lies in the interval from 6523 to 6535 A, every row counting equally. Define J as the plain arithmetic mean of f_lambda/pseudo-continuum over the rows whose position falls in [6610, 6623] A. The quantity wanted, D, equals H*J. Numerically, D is 0.96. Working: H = 0.98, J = 0.98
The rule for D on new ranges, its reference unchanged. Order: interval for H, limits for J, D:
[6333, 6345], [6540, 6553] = 1.37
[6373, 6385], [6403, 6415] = 0.99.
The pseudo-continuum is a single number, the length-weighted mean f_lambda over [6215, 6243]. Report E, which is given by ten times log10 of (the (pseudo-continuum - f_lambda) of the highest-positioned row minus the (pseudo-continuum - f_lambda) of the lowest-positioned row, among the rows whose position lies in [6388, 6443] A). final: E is -10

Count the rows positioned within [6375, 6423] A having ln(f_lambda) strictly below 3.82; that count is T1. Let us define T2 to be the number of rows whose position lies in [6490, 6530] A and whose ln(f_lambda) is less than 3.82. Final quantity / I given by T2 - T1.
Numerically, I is -3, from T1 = 19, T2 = 16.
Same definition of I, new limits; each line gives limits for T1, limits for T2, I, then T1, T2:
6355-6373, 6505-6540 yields 7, 5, 12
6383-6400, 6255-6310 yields 8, 7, 15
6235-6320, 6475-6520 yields -9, 27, 18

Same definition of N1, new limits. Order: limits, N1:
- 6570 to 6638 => -4.14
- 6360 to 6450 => -4.11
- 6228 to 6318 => -4.06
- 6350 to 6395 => -4.11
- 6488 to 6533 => -4.07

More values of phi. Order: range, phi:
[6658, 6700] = 6.87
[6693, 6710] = 7.22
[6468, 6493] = 6.76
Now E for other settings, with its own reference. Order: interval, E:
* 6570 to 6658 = 15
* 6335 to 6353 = -10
